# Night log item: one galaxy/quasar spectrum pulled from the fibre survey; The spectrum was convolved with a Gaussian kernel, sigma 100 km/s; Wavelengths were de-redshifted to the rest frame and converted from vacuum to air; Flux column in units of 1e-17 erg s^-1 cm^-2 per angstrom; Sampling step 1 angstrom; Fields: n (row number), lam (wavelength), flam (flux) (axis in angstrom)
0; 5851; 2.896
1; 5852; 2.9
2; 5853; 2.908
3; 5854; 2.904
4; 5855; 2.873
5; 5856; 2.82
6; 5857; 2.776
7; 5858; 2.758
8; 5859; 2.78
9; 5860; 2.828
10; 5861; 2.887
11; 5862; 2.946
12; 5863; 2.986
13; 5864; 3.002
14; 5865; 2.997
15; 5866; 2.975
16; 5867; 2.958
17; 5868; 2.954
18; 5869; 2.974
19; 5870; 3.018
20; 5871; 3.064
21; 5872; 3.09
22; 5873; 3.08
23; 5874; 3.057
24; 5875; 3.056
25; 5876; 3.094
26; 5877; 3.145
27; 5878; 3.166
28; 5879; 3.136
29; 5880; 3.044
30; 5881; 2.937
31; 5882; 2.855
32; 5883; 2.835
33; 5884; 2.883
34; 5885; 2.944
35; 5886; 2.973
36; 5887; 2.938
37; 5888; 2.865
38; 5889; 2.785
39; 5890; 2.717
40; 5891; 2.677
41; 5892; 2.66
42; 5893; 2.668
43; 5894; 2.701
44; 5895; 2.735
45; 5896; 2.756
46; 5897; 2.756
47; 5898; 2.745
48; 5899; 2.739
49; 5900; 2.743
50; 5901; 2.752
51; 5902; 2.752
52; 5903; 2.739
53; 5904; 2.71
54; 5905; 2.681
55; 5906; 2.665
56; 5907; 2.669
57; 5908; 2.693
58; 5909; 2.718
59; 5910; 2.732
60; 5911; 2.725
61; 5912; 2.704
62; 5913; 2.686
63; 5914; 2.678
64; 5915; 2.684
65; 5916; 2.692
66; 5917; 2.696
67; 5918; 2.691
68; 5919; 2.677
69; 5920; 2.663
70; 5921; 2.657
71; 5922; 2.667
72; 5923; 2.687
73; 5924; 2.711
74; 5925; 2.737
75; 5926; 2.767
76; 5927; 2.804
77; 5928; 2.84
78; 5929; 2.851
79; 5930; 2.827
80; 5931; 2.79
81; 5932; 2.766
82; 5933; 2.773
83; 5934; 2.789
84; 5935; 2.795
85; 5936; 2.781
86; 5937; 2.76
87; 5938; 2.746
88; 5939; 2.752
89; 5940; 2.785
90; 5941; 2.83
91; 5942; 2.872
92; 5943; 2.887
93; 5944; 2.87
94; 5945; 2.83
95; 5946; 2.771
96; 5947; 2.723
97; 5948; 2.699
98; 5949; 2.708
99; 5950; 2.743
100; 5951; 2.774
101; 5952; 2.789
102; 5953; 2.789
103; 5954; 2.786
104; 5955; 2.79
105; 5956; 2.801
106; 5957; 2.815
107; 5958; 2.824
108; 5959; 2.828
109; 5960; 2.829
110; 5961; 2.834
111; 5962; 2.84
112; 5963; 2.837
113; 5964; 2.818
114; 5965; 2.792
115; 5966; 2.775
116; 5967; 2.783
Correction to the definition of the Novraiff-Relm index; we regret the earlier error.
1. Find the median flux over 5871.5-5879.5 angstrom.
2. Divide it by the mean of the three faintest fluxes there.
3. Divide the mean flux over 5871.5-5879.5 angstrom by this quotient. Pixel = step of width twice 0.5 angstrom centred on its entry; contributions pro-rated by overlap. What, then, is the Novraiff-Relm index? 3.08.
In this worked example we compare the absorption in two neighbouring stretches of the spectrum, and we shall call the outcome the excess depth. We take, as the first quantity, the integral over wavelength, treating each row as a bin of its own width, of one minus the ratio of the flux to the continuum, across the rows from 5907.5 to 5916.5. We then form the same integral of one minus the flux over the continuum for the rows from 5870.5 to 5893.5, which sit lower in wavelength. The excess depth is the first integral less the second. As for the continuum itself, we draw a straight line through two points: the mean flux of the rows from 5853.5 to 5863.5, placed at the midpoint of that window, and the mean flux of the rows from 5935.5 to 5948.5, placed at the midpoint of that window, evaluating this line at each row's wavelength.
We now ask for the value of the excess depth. 1.2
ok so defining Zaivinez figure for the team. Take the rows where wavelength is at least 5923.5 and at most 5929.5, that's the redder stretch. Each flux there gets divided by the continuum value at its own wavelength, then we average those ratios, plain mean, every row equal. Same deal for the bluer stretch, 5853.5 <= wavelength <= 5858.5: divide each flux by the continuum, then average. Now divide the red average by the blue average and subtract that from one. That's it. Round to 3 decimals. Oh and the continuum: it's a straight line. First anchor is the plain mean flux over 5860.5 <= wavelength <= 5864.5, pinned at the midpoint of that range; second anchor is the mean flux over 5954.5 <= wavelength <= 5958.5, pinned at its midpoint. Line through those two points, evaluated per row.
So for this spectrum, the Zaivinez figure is -0.024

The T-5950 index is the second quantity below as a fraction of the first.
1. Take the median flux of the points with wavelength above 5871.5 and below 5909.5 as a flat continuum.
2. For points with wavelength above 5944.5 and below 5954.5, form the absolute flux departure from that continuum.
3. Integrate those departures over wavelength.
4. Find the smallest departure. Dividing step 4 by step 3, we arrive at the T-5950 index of 0.037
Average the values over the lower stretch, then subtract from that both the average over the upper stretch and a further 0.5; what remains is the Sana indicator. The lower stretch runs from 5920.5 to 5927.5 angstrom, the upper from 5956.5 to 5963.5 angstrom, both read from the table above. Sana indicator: -0.611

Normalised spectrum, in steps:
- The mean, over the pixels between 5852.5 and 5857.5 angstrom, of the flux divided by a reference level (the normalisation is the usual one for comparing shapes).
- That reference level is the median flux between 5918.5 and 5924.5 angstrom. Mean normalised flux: 1.069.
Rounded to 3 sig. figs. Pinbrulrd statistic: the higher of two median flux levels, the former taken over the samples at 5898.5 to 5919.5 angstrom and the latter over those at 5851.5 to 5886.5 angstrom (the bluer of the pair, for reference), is 2.96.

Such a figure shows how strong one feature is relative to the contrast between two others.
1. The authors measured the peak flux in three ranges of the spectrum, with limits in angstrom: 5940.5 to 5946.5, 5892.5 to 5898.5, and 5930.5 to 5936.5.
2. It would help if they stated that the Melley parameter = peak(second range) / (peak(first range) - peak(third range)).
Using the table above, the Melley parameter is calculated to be 30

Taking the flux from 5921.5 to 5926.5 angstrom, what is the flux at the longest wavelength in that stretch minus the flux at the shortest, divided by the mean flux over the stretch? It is 0.04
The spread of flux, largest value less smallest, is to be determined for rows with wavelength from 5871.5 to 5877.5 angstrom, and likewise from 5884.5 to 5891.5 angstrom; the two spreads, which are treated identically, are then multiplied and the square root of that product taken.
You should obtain 0.16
